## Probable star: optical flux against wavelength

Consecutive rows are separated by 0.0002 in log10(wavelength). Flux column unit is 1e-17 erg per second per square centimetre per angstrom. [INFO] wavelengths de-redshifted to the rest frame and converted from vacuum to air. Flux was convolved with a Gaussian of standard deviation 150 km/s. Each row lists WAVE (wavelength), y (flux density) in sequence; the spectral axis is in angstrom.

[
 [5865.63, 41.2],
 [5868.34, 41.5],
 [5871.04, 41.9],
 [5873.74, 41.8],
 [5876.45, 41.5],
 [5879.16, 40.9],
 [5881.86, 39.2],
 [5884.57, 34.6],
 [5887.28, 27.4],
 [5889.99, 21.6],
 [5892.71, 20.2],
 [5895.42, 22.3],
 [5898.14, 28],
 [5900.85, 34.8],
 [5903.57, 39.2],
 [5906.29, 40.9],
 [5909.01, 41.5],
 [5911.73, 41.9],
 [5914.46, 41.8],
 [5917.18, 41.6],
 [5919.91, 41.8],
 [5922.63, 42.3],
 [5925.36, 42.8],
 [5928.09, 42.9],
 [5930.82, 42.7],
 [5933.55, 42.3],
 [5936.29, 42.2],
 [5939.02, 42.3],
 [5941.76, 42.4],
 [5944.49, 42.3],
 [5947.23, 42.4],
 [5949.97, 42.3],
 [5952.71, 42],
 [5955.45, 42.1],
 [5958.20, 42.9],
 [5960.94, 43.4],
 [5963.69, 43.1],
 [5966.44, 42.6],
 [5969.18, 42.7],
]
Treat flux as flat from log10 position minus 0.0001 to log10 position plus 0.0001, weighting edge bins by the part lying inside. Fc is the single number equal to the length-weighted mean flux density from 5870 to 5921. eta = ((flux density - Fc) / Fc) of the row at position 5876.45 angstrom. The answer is 0.157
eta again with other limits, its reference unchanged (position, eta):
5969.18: 0.190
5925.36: 0.193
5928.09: 0.196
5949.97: 0.179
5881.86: 0.093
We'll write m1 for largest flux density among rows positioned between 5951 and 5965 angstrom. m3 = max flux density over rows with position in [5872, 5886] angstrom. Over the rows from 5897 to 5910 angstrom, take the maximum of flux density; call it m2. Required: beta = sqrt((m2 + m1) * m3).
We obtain 59.6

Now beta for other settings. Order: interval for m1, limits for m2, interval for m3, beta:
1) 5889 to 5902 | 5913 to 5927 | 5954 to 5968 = 58.0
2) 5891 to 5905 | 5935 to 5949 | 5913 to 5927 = 59.1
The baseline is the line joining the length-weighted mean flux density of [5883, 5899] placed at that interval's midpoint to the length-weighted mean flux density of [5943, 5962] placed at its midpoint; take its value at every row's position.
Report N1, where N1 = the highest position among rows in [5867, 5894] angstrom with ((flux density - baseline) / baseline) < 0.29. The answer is 5892.71 angstrom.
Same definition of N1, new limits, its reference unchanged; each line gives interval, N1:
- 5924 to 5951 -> 5949.97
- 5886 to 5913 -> 5900.85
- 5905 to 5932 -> 5930.82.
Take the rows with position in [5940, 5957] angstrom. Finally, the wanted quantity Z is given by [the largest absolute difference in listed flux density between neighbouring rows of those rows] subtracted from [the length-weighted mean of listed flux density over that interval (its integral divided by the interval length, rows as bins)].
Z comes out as 41.9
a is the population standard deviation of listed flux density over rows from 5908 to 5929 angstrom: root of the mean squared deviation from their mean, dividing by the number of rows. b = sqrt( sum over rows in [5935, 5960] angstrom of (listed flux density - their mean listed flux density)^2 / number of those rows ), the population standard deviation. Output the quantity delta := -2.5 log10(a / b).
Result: -0.8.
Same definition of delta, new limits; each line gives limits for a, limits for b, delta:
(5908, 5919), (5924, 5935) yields 0.4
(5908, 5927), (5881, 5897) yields 3.1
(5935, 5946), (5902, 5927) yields 2.8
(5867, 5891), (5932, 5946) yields -5.1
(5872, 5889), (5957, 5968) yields -3.1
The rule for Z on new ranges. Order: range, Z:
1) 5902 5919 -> 39.4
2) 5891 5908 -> 24.1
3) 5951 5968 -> 41.9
